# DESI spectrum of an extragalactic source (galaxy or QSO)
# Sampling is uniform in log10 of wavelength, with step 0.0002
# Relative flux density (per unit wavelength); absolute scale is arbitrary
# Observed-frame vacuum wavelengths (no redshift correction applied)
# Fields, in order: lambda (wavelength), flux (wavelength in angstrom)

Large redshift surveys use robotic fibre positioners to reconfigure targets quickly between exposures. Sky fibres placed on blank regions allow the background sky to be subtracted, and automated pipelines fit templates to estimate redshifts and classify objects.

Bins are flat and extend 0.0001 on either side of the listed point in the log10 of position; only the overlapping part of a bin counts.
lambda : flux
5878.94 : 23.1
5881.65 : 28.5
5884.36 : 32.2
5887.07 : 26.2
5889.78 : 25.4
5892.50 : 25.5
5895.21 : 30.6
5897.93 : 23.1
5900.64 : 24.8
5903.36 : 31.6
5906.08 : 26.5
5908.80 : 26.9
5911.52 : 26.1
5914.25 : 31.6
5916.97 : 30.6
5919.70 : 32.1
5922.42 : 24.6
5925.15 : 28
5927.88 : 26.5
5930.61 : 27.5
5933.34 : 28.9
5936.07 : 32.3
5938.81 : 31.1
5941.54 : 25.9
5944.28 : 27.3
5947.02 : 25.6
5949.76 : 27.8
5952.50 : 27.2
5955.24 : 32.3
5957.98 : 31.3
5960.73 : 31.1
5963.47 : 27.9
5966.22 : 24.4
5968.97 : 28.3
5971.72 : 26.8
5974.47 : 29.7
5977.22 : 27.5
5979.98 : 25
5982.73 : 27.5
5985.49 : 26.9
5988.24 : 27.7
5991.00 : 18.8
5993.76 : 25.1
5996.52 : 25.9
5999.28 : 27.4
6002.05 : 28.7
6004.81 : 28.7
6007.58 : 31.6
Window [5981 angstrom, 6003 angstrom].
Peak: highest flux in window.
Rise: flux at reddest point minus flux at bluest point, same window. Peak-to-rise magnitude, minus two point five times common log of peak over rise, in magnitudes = -3.4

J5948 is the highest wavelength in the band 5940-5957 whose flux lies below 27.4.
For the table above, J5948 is 5952.50 angstrom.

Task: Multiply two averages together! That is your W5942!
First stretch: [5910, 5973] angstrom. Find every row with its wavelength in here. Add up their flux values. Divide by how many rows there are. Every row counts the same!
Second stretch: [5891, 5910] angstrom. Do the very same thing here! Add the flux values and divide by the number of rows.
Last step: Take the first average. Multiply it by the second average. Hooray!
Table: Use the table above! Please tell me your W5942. 769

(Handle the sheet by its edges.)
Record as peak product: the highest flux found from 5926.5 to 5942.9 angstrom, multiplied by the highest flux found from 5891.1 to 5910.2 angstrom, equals 1021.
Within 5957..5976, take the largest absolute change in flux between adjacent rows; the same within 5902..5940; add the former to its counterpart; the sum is 11.4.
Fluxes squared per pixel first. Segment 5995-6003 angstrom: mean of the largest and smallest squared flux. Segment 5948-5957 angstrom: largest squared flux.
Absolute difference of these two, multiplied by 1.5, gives 444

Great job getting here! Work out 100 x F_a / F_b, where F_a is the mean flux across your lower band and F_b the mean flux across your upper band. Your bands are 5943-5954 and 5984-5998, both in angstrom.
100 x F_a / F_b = 108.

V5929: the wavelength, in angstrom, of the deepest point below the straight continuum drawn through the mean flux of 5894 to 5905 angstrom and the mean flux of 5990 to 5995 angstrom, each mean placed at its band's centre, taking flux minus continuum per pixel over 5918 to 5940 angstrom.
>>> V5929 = 5922.42 angstrom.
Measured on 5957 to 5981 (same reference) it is 5966.22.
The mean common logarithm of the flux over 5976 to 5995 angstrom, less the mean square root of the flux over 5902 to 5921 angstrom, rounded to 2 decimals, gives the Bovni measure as -4.01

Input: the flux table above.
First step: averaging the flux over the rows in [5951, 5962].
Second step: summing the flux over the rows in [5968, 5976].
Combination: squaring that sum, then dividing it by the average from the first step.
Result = 236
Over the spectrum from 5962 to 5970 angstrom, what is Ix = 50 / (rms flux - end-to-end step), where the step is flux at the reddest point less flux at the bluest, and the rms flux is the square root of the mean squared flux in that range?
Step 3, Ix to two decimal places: 1.89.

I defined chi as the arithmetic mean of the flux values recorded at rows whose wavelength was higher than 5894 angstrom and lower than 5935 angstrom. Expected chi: 28.0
